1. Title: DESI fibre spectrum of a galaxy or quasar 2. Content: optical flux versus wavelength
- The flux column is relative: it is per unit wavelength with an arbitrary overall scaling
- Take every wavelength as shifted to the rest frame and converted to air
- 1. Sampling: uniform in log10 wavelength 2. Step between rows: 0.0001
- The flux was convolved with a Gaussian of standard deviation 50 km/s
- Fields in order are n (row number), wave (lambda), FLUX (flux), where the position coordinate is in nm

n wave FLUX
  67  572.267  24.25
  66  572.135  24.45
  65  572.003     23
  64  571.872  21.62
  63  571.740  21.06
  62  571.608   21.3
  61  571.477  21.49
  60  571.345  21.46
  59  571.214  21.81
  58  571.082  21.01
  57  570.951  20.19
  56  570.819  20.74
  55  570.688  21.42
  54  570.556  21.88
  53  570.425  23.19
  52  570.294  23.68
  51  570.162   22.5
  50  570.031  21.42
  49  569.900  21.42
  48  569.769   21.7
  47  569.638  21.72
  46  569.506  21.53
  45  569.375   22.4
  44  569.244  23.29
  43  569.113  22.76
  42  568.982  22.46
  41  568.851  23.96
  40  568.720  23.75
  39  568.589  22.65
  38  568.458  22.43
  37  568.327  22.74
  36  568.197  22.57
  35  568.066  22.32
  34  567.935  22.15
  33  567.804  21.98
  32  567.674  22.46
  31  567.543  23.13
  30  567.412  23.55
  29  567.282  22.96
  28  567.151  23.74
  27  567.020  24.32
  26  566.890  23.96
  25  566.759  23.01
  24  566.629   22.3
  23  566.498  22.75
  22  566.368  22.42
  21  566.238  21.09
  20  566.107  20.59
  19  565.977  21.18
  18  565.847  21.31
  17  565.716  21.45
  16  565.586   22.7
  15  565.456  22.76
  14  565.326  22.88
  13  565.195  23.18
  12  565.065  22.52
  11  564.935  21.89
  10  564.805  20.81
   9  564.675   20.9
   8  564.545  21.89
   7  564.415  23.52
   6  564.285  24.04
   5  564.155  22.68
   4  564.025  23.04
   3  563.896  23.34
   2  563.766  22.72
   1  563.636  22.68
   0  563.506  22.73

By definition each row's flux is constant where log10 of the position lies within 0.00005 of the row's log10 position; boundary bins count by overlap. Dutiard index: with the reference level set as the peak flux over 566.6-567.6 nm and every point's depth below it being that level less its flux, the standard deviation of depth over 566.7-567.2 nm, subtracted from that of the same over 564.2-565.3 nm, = 0.6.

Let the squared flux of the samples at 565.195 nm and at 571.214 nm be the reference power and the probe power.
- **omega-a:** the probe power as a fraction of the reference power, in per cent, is 89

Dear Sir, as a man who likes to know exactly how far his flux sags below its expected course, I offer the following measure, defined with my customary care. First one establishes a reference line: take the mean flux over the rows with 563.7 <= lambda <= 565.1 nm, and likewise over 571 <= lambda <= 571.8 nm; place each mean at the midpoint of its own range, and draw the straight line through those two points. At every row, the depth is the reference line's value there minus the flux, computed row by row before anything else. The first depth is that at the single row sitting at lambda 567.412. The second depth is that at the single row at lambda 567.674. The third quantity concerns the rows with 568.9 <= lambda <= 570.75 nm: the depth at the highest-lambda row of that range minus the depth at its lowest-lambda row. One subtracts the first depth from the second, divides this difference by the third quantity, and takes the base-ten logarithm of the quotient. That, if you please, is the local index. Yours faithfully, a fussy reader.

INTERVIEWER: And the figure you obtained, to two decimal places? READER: 0.14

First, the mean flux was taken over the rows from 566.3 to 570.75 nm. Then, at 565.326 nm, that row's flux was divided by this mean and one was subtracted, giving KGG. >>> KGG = 0.010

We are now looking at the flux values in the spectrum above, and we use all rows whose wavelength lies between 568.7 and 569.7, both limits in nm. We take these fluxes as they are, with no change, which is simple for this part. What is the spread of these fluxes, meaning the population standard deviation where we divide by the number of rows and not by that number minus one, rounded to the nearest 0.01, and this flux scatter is 0.83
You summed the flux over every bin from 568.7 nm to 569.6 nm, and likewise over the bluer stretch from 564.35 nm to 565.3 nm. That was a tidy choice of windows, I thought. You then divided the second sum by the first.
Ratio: 0.97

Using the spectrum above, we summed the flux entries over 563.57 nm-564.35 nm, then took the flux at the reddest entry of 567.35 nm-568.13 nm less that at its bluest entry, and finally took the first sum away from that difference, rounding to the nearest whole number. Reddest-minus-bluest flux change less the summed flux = -140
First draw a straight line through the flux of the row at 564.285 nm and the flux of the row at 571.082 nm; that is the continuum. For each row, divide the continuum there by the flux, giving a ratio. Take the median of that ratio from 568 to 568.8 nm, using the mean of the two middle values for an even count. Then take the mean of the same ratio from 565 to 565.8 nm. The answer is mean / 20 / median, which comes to 0.0531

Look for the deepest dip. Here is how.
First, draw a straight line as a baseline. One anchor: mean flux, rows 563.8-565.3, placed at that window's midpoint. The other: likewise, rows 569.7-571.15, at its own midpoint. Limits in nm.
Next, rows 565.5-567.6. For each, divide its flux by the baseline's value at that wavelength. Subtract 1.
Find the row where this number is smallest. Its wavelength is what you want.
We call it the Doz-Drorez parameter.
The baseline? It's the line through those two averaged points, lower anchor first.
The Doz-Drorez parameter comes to 566.107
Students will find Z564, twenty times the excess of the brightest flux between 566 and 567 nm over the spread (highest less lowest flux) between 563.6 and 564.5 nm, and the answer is 452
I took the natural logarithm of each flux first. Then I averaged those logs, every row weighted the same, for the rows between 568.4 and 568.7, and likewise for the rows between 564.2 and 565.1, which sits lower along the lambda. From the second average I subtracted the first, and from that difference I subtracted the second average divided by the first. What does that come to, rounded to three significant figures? -1.01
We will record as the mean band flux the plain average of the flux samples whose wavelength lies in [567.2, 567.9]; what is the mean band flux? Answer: 22.8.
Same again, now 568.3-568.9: 23.1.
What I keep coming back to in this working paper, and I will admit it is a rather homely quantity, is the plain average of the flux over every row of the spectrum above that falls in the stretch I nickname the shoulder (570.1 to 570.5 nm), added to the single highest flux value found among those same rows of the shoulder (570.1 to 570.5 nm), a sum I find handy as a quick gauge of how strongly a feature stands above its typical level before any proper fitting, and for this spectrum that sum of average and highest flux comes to 46.8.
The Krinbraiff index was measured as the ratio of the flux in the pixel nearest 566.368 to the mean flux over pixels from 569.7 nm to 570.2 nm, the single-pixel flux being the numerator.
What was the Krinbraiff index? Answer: 1.030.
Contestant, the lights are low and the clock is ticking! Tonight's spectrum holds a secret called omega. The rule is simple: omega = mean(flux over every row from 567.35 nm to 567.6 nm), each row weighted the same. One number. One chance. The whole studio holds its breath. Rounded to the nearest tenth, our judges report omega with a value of 23.3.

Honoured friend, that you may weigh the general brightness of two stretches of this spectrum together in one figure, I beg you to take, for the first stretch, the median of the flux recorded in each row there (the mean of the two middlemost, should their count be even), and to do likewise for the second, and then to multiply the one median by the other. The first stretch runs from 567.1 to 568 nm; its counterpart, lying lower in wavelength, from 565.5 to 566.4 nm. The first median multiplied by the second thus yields 489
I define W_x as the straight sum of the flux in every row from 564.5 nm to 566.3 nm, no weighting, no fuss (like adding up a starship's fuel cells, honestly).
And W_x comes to 305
